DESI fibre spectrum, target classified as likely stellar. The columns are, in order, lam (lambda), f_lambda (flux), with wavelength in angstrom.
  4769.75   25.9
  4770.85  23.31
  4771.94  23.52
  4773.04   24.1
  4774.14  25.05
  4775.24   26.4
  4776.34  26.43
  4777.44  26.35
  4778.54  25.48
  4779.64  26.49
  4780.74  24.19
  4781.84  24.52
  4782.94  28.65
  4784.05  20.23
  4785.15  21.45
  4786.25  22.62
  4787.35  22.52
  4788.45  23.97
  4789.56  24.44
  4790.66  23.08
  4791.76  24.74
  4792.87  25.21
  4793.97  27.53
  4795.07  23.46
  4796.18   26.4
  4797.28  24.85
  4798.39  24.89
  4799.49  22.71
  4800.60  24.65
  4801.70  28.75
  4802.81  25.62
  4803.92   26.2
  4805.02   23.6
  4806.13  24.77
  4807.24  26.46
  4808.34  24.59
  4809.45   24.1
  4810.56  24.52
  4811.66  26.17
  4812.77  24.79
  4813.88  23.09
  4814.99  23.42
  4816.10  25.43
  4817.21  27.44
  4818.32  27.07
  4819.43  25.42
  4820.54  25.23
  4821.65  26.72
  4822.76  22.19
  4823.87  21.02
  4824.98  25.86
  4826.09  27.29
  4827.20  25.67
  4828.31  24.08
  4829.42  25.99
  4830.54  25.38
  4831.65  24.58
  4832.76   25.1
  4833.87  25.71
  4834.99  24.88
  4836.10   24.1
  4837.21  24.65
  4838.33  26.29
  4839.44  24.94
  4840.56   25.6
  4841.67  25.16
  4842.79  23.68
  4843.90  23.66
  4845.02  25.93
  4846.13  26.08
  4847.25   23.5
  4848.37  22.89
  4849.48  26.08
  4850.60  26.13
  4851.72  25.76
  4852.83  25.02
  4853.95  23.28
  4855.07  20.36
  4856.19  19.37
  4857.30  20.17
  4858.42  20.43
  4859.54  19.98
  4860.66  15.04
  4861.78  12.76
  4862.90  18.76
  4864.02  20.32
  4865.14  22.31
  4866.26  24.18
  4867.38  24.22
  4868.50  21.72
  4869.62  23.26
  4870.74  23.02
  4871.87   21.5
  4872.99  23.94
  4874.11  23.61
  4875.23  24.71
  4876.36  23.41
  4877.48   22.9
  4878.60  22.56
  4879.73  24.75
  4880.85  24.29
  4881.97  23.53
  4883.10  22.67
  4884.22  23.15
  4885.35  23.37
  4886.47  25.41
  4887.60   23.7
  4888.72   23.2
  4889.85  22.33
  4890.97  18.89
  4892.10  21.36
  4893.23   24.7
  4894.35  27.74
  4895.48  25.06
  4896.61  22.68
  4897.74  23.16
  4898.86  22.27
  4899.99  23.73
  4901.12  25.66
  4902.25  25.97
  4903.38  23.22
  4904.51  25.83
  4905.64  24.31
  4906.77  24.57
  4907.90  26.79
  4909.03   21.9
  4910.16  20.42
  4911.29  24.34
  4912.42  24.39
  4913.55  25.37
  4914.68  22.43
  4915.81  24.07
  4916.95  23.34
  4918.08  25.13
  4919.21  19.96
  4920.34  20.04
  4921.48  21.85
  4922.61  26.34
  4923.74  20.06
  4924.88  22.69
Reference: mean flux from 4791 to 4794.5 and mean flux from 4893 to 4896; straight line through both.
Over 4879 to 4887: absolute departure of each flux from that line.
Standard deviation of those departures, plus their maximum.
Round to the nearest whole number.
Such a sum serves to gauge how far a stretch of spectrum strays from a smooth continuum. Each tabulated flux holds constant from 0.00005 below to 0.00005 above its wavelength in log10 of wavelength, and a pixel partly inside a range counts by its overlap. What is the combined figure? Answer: 4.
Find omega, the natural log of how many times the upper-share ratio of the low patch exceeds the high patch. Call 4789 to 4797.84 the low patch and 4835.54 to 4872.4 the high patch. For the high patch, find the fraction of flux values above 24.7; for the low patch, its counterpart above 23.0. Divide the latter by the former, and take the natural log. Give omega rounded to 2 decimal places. 1.19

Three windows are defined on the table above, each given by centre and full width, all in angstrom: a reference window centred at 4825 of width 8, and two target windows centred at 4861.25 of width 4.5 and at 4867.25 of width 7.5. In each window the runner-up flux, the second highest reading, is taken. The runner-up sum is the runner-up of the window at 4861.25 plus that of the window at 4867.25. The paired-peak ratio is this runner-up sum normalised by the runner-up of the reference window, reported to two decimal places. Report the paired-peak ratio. 1.61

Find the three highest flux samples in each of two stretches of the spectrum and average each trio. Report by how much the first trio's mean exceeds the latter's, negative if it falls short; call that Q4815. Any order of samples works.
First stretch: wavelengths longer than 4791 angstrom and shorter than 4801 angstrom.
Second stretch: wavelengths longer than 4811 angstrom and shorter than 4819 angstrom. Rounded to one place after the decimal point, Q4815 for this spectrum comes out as -0.5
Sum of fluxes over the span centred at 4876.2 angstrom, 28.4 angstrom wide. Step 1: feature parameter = 577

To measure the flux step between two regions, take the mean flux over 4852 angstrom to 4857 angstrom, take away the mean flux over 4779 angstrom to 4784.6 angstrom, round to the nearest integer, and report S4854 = -3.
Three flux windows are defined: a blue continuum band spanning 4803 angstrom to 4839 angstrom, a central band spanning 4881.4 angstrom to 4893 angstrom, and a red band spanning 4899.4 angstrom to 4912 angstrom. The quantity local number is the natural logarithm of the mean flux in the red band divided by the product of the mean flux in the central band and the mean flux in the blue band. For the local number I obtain -3.16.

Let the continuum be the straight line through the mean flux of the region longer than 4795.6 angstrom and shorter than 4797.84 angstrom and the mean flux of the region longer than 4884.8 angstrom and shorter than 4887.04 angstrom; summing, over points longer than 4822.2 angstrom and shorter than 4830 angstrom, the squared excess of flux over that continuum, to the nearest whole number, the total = 34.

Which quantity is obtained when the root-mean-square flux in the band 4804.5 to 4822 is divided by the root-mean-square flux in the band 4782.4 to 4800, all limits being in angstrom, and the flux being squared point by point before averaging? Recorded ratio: 1.04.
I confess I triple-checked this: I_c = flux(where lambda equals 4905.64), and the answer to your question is 24.31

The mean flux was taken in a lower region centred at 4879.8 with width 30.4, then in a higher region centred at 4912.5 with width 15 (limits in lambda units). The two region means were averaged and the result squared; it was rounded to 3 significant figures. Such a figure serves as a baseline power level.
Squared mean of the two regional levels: 551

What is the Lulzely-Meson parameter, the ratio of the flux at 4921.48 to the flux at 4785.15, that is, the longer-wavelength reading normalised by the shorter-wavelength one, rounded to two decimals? 1.02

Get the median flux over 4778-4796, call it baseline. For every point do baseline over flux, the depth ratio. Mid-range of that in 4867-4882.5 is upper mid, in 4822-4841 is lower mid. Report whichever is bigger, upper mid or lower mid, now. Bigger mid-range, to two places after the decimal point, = 1.06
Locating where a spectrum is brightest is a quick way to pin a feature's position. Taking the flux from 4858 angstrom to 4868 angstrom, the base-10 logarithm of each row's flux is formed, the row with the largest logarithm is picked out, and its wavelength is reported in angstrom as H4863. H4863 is 4867.38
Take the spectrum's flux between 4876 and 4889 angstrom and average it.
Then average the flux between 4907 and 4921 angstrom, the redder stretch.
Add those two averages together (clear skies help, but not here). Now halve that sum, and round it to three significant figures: 23.4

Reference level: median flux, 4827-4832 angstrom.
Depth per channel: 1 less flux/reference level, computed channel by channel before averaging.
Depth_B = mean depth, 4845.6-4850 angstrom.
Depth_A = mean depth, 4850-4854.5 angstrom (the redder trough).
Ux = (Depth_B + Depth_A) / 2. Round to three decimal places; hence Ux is 0.021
